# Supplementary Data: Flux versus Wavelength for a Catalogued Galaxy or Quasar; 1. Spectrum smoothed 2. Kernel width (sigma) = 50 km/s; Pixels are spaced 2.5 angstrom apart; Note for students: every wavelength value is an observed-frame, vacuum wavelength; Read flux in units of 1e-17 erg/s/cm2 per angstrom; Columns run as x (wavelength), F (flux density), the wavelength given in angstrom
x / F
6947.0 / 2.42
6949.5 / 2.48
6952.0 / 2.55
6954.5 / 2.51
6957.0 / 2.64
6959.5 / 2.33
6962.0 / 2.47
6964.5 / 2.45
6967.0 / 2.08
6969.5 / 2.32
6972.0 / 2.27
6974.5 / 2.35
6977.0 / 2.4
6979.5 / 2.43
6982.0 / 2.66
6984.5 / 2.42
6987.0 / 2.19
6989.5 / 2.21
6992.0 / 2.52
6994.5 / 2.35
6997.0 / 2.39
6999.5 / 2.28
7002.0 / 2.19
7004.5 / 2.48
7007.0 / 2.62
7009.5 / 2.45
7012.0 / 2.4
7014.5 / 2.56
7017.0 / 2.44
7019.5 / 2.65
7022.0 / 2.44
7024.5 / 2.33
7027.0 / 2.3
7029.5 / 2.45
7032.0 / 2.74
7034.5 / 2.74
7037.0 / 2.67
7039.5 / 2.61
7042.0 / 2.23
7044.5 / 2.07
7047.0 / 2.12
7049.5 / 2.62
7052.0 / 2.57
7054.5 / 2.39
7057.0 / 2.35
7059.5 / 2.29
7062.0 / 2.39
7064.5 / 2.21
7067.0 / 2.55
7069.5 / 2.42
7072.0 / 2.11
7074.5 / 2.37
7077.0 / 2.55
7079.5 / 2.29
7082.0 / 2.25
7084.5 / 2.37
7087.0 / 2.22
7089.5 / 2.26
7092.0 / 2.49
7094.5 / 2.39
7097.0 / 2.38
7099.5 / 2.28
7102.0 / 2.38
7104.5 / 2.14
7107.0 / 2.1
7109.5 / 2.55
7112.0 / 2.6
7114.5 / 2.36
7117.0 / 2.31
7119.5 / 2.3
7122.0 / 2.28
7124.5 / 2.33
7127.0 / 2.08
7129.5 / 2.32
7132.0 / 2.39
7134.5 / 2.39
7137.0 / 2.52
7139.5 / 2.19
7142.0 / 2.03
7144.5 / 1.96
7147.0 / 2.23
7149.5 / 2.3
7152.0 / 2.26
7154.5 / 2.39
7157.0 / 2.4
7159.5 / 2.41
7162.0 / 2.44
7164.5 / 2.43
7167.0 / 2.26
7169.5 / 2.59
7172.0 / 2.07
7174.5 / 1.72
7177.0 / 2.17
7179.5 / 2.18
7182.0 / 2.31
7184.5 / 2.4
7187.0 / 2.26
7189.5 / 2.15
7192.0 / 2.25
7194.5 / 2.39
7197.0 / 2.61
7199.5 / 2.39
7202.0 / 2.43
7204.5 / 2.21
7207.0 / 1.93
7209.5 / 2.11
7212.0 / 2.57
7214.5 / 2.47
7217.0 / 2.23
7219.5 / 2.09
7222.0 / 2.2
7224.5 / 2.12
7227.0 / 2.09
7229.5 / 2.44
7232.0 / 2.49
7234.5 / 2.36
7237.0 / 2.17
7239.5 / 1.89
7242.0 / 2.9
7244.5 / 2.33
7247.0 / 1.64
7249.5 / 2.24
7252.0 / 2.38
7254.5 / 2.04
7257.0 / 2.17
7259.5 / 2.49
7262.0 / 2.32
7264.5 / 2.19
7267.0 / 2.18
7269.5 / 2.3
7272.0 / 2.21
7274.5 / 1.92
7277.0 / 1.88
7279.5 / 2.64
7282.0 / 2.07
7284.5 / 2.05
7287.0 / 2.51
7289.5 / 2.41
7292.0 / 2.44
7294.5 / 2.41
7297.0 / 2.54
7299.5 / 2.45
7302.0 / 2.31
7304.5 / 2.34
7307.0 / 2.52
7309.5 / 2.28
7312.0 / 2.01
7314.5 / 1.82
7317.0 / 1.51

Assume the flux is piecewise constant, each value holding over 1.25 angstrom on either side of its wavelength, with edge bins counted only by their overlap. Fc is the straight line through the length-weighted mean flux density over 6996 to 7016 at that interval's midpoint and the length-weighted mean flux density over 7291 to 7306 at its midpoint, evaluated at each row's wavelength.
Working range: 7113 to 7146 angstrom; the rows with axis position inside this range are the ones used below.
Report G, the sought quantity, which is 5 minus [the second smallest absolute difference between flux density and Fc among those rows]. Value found 4.97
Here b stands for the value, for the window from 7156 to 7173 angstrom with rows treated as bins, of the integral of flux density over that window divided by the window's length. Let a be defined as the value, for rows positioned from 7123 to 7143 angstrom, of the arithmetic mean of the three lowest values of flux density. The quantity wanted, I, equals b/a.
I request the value 1.13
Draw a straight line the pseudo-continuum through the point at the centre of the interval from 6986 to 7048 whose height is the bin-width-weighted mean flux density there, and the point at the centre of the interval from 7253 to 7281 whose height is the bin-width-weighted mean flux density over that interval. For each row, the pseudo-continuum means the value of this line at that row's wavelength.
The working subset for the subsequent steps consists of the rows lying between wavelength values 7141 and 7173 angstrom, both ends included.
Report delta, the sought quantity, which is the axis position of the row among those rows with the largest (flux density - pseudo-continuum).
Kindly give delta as 7169.5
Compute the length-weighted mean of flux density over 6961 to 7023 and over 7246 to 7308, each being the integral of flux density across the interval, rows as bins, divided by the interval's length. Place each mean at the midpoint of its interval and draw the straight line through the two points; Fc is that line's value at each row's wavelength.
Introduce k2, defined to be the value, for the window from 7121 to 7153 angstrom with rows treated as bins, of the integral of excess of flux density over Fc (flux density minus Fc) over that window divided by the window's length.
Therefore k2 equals -0.081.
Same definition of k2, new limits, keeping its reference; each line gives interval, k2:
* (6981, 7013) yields -0.003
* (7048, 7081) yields 0.023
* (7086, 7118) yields -0.005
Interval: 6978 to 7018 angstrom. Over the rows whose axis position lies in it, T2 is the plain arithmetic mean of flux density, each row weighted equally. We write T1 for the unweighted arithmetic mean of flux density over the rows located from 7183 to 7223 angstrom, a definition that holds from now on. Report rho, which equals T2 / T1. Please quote 1.05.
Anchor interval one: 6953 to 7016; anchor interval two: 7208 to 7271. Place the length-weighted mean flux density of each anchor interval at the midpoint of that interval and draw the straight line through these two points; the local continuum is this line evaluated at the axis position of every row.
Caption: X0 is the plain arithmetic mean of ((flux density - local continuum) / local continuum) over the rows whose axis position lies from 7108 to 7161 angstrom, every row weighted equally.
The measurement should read 0.000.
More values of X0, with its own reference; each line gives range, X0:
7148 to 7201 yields 0.005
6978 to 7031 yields 0.012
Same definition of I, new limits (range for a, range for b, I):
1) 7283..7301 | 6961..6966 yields 1.07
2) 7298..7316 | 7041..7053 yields 1.14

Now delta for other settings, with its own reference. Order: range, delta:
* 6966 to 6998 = 6982.0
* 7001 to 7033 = 7032.0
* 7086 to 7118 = 7112.0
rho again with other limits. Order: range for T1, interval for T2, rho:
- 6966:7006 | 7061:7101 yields 1.00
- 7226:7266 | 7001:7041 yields 1.11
